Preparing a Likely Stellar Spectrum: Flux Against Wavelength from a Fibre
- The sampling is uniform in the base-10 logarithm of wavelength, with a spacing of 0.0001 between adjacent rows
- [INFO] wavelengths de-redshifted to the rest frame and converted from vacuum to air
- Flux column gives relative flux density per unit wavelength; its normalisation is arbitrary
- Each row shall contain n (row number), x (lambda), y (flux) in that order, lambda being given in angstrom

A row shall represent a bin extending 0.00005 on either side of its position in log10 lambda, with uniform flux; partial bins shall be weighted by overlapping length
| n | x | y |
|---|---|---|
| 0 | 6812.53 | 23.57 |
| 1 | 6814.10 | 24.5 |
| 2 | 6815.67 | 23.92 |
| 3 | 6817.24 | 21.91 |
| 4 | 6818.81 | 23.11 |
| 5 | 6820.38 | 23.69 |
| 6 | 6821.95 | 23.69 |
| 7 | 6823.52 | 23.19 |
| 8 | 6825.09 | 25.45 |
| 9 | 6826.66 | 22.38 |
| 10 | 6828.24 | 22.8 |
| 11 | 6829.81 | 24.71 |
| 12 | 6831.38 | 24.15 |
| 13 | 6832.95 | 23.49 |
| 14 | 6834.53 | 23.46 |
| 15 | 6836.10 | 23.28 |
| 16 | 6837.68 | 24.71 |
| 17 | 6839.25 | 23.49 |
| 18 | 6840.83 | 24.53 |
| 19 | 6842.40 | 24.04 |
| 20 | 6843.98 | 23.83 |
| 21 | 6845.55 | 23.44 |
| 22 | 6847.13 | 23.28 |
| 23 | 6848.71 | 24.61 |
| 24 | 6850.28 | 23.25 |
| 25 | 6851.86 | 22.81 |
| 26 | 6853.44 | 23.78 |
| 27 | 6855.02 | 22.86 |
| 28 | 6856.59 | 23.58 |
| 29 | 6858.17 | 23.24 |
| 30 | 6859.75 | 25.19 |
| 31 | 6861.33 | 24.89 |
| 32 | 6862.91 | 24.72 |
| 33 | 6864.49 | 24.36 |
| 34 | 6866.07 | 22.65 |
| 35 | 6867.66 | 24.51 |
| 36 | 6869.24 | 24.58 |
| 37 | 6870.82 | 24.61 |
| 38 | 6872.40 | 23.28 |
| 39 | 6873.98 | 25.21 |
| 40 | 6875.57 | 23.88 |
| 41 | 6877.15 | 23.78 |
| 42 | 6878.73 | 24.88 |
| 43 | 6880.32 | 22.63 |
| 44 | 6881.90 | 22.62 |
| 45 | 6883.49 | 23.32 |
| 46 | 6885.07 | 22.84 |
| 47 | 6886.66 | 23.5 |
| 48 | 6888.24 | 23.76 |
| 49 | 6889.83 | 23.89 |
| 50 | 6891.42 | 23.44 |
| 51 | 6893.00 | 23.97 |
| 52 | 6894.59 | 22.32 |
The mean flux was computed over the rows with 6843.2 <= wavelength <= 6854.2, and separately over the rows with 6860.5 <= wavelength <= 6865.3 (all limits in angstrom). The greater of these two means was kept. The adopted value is 24.7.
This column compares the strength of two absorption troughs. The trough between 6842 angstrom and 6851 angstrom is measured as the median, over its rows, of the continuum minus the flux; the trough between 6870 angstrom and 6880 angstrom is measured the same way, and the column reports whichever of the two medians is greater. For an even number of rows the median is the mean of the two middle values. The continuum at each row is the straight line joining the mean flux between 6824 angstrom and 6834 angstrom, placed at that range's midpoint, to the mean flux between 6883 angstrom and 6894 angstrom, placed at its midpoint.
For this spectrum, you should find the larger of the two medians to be 0.1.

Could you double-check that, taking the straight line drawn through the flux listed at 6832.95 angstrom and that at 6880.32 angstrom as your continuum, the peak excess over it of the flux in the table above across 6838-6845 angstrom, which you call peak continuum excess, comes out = 1.2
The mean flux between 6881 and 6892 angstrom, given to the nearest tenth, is 23.3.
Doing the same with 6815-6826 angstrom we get 23.6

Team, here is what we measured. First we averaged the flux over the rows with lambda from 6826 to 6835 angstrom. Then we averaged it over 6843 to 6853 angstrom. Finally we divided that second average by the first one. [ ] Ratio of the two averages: 1.002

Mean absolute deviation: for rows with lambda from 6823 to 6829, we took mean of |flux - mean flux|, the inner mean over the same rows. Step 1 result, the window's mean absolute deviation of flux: 1.0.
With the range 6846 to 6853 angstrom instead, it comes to 0.6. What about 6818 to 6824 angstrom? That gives 0.3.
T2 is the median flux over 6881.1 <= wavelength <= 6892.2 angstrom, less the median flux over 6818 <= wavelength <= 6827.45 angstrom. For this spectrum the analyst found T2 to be 0.0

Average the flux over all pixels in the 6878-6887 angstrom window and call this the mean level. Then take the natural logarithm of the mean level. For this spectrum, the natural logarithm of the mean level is 3.15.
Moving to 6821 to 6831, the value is 3.17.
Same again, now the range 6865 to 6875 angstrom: 3.18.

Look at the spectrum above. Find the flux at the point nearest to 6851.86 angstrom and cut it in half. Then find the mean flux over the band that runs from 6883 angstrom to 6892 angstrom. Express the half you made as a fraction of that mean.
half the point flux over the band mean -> 0.486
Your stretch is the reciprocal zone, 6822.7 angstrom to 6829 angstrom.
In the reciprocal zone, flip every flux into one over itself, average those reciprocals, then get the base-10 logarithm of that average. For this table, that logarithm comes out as -1.37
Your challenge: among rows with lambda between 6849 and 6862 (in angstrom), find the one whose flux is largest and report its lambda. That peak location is 6859.75 angstrom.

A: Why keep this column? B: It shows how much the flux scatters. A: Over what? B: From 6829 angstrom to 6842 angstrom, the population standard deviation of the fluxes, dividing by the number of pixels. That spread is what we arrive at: 0.57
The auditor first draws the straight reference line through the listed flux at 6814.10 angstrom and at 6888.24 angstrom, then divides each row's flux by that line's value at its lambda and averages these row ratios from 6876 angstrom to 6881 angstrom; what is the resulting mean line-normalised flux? 1.00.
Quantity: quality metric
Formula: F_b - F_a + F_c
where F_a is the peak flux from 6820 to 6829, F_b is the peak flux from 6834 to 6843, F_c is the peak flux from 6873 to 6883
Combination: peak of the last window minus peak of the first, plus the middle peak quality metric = 24.5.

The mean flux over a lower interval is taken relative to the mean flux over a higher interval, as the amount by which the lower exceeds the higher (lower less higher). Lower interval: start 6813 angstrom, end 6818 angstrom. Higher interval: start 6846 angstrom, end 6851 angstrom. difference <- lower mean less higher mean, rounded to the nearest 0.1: -0.3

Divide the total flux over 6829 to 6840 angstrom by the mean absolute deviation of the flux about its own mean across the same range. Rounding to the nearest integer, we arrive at 312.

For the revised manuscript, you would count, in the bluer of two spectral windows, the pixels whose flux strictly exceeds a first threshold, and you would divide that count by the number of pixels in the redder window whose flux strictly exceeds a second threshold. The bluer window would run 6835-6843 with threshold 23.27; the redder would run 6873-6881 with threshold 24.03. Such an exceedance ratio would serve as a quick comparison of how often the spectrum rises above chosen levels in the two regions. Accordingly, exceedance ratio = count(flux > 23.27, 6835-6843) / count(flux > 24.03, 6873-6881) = 2.5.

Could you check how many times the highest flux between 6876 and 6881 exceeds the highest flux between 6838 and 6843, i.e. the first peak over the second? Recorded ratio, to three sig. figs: 1.01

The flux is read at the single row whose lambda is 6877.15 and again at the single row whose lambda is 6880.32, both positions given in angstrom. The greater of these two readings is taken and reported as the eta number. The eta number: 23.78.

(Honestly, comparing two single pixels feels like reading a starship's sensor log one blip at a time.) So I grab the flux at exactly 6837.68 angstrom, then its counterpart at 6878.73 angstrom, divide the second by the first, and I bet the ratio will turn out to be 1.01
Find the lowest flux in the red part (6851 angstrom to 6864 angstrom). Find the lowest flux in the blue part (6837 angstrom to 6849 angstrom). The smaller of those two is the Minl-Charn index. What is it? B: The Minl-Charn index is 22.8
